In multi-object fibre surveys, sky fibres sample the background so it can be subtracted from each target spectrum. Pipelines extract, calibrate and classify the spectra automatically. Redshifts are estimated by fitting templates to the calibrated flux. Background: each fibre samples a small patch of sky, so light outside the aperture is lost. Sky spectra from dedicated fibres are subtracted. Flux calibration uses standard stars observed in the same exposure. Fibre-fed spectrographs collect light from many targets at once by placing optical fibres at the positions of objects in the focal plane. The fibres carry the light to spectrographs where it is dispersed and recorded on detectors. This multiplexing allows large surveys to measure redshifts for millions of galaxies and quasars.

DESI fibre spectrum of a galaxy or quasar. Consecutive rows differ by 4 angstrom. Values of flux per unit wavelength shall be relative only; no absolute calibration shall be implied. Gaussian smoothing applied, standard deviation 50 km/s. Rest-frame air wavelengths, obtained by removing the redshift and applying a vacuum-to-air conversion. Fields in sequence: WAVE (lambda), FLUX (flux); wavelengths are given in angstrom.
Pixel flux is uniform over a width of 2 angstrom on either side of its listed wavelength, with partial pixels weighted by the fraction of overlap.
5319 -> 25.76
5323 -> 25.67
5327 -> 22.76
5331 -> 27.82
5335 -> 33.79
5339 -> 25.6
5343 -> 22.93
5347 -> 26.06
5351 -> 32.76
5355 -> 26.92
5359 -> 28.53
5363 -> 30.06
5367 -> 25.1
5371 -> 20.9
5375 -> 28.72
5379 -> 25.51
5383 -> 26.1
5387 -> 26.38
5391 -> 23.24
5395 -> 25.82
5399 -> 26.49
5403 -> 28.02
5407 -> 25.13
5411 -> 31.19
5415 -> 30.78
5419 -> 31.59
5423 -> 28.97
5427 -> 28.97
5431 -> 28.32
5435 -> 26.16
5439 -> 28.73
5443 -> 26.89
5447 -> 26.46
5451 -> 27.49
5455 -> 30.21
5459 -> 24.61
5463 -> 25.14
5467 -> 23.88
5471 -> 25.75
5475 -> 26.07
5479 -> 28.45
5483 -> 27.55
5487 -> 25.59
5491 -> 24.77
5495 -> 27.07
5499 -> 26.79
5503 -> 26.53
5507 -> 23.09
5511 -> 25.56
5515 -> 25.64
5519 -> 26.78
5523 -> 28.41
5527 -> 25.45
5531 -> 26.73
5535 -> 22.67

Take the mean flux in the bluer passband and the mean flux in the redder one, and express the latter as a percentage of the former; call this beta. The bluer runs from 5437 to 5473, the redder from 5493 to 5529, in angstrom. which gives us 98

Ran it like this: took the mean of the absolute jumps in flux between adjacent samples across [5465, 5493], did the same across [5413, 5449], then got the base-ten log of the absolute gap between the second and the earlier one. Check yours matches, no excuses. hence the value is -2.0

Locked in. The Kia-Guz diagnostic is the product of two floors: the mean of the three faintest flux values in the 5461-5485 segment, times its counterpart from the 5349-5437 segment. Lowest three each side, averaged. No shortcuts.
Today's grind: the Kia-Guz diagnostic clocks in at 575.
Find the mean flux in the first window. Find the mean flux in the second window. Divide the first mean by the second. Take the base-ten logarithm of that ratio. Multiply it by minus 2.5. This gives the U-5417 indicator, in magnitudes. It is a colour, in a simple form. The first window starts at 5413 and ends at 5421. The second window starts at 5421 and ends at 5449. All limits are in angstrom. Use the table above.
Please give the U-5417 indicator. -0.13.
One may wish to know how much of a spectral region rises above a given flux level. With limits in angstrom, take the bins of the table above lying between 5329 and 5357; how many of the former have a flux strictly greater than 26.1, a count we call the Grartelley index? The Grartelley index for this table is 4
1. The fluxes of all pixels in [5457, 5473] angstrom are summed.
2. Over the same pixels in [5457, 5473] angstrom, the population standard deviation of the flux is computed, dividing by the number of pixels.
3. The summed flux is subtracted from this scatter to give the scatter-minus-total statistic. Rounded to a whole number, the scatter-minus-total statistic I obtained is -99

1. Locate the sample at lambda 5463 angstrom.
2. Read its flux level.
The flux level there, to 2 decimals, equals 25.14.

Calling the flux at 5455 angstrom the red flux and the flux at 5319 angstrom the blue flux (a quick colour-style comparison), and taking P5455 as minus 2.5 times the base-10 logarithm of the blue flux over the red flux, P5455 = 0.17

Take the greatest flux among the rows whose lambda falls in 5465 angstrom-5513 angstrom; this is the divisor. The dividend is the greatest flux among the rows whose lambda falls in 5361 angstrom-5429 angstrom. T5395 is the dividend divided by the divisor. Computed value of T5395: 1.11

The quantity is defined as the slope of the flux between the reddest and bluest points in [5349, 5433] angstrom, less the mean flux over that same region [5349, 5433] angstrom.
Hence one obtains -27.7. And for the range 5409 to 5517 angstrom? -27.2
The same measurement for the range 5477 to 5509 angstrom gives -26.4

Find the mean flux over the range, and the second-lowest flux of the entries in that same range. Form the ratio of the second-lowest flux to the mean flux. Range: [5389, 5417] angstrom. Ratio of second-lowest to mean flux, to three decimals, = 0.923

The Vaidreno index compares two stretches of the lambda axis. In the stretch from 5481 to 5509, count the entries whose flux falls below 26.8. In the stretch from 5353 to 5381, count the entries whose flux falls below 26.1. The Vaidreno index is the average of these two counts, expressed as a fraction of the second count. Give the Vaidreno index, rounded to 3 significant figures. 1.33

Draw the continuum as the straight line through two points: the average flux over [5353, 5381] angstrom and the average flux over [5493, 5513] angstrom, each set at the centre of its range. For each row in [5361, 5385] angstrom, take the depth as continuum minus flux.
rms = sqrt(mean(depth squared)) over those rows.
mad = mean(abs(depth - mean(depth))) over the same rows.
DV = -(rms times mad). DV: -6.6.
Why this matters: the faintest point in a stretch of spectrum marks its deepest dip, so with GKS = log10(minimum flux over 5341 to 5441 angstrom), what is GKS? 1.32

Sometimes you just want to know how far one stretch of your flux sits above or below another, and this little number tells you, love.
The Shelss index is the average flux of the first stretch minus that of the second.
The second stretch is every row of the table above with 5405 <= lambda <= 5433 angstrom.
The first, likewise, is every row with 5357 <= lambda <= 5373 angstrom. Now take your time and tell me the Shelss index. -3.1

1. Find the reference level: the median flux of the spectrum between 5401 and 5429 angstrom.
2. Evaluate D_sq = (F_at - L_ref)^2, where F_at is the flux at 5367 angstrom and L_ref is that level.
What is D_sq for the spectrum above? 15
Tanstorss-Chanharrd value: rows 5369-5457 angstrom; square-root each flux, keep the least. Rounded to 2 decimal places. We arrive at 4.57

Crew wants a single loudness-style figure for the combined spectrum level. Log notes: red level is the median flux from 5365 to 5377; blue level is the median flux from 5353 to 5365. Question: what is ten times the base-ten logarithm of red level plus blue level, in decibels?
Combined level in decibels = 17.3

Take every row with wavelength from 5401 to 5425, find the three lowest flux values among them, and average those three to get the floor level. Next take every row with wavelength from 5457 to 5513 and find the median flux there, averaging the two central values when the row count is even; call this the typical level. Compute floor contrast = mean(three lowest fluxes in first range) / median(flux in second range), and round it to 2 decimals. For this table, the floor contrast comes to 1.07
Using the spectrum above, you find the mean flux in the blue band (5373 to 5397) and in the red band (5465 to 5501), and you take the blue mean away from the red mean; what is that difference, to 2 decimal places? 0.25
